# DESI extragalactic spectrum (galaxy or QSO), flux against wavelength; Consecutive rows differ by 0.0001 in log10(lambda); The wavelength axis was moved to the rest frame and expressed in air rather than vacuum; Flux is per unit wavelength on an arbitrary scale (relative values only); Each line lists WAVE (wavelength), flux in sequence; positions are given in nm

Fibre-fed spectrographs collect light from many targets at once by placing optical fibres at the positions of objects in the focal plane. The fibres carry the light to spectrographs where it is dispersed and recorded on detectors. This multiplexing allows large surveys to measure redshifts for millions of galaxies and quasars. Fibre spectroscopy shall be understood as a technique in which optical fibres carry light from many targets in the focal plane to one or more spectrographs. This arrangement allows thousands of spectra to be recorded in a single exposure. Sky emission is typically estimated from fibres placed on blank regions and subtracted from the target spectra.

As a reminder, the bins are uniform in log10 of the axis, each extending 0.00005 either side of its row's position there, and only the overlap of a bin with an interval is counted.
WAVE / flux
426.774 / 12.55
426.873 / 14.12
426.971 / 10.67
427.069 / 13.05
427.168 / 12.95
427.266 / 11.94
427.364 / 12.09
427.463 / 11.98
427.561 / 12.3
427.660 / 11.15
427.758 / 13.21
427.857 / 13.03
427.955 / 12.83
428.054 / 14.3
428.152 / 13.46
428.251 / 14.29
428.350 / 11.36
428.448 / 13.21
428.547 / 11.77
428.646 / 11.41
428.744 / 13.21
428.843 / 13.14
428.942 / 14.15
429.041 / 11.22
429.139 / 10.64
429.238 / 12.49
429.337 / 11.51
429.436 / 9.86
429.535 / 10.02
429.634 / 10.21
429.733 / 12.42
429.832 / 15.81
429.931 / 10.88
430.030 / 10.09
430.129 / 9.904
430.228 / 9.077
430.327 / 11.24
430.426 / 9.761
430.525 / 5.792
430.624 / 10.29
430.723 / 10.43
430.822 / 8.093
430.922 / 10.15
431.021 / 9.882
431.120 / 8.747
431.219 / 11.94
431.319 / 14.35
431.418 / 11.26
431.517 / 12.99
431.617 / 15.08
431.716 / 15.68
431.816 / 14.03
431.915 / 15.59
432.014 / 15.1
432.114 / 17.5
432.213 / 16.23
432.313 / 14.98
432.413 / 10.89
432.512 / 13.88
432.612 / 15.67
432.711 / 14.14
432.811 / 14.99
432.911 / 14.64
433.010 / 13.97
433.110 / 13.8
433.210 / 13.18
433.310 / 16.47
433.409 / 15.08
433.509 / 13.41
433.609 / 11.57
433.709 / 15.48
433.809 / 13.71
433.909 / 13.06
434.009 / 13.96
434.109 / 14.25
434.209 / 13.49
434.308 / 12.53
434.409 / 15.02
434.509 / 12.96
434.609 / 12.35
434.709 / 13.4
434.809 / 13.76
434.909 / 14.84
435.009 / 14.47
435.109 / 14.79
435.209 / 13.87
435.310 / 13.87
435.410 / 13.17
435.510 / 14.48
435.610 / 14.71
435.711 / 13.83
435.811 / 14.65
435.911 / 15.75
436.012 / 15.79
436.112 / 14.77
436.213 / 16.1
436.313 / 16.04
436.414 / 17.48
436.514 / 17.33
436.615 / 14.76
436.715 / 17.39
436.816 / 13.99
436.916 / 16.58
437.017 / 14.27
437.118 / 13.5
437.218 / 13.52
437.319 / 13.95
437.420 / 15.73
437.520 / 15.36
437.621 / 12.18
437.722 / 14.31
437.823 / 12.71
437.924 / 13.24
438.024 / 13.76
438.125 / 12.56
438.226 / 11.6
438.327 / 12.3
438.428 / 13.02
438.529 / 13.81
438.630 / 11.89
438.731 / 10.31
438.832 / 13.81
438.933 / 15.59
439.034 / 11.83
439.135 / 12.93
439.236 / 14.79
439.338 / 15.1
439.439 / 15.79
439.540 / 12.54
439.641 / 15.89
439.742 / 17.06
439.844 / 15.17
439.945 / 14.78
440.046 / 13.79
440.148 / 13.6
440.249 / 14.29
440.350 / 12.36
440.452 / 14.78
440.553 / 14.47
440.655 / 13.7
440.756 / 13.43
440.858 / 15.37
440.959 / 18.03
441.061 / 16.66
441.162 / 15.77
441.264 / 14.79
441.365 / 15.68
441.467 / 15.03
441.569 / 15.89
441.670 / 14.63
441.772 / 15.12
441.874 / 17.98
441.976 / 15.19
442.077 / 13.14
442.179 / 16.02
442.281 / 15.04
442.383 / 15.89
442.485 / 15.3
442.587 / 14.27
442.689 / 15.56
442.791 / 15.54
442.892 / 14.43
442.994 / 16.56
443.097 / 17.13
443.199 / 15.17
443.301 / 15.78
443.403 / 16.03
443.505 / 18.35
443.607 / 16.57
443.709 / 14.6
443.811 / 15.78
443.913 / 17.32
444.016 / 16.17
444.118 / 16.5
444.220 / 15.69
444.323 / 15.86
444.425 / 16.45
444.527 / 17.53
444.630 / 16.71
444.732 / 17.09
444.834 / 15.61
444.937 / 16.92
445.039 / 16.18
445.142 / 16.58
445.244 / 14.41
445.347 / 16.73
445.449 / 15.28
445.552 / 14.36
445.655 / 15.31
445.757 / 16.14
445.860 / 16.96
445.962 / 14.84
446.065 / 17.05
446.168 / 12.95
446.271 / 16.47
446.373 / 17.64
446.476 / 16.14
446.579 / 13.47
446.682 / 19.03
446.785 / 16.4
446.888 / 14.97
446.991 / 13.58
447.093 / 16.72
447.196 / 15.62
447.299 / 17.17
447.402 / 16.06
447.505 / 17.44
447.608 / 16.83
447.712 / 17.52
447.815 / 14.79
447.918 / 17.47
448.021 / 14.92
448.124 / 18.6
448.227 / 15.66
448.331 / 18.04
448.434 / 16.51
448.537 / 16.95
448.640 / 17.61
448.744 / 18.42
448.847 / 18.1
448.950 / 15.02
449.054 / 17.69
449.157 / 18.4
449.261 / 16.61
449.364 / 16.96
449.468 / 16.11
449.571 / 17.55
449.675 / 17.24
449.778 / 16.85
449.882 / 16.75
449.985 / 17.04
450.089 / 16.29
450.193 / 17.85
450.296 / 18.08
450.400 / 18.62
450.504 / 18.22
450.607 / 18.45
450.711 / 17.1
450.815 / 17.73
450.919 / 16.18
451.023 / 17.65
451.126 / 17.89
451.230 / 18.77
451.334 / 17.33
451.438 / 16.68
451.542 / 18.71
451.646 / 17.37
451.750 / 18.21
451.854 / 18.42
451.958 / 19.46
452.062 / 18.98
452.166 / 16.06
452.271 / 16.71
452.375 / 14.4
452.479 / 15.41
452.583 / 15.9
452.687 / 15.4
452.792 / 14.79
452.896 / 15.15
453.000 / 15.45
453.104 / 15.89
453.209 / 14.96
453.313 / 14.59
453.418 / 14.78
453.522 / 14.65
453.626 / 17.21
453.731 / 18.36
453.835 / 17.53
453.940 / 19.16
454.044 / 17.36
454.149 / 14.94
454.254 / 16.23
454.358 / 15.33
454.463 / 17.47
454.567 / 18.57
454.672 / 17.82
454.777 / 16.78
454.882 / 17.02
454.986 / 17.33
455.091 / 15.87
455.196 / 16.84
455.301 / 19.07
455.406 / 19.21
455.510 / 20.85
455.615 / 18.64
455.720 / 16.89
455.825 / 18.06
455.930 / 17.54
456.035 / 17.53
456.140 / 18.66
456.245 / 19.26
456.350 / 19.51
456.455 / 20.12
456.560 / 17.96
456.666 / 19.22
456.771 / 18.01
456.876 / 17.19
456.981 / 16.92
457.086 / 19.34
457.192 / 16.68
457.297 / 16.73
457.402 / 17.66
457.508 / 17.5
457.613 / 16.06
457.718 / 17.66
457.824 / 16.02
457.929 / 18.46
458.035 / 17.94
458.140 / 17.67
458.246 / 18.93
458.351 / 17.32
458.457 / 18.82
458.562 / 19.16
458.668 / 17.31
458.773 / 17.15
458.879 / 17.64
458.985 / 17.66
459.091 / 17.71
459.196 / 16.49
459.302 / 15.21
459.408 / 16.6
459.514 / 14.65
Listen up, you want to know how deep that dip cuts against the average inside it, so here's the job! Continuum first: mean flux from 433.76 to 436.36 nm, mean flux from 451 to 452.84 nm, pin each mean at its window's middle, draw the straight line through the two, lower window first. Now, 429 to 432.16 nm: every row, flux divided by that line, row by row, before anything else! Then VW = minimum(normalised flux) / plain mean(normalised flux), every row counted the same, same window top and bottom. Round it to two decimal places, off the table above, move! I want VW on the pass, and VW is 0.50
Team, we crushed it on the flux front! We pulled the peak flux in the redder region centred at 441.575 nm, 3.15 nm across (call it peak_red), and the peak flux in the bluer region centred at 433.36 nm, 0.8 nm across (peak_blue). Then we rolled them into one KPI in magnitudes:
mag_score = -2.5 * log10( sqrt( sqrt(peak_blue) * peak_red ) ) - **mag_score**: -2.33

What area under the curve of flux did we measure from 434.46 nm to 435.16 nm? 9.7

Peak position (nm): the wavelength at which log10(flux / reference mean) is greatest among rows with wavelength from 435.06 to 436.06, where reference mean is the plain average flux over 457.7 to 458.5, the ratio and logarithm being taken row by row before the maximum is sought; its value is 436.012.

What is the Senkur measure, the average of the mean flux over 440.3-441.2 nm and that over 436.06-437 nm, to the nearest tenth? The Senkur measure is 15.5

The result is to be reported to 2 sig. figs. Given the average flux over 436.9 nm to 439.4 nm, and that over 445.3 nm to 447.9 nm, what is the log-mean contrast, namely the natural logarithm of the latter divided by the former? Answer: 0.17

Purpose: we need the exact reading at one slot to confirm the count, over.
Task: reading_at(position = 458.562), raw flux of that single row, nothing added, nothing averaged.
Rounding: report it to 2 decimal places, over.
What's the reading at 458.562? 19.16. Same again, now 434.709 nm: 13.40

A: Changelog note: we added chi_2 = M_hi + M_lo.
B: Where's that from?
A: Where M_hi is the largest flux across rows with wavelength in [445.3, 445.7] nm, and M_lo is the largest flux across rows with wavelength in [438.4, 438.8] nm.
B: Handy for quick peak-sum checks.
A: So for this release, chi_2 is 31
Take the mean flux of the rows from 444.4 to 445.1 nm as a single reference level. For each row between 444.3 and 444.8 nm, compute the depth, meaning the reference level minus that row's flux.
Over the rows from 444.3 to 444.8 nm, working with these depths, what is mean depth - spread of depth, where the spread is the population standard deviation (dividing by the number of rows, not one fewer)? -0.7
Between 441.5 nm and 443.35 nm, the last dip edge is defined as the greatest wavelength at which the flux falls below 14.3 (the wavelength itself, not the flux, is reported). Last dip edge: 442.587 nm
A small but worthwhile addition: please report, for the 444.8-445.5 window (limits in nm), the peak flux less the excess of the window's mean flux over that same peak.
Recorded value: 17.9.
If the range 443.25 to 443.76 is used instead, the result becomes 20.4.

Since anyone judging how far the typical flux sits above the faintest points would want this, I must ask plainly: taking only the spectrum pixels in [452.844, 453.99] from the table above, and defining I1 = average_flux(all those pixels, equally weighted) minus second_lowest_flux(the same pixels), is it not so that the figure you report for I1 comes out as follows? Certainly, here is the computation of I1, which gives 1.5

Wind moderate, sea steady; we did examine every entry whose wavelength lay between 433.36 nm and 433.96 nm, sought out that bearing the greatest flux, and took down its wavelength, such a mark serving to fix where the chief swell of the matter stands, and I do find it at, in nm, 433.709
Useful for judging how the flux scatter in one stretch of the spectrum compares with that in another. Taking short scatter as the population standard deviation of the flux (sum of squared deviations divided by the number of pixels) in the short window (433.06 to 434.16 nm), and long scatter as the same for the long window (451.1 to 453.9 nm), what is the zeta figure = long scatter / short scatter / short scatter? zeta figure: 1.0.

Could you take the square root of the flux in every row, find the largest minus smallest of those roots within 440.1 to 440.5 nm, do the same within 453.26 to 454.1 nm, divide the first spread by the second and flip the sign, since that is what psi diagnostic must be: -0.59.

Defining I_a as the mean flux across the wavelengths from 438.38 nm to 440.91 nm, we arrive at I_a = 14.0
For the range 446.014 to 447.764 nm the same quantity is 16.2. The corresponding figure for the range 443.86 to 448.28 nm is 16.2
